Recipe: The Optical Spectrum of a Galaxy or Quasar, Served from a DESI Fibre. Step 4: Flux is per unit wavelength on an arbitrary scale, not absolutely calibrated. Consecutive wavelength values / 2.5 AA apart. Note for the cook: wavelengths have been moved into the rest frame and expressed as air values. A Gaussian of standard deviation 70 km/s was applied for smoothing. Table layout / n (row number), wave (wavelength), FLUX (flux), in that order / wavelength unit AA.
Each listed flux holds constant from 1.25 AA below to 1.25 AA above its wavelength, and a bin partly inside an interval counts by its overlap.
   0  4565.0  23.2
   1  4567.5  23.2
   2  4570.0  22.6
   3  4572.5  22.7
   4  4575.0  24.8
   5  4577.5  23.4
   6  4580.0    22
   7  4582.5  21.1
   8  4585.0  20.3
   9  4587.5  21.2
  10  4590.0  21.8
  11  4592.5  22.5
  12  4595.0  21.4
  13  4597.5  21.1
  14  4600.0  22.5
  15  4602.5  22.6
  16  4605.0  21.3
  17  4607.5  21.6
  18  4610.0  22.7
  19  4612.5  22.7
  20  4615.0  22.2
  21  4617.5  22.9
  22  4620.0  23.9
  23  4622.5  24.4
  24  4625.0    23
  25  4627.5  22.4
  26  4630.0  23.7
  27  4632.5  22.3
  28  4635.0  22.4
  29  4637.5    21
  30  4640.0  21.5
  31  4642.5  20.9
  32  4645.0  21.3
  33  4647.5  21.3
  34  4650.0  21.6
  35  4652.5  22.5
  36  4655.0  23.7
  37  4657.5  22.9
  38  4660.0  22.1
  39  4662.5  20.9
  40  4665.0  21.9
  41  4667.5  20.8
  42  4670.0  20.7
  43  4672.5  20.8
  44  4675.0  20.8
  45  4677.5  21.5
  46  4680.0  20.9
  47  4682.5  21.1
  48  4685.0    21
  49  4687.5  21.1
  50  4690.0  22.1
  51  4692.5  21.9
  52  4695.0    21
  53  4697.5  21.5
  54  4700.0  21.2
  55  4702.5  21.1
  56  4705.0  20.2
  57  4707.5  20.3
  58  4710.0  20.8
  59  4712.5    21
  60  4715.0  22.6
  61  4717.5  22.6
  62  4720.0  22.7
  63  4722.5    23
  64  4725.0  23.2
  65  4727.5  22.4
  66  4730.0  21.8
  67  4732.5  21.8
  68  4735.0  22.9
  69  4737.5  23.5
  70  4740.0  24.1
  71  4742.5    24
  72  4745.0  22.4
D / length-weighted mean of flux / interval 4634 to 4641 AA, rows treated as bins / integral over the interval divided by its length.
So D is 21.6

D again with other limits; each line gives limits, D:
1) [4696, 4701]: 21.3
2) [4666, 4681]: 20.9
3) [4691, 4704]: 21.3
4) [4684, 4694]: 21.5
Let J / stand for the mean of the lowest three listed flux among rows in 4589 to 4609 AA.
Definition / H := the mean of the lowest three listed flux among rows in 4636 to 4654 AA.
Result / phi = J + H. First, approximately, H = 21.1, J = 21.3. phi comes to 42.3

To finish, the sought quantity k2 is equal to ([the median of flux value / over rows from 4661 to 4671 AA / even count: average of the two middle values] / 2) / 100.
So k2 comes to 0.104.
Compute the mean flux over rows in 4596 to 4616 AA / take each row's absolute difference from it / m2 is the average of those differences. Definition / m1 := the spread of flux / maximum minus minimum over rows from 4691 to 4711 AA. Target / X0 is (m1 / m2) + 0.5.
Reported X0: 3.5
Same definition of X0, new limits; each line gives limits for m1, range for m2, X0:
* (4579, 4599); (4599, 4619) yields 5.3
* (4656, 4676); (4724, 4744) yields 3.5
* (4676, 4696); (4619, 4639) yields 1.9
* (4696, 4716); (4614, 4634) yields 4.1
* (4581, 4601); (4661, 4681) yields 7.1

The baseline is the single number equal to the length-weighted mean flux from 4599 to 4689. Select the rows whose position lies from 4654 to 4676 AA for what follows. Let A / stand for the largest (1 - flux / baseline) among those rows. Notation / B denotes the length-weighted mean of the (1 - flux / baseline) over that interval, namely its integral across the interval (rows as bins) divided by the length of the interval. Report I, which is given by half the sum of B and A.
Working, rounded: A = 0.06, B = 0.02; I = 0.037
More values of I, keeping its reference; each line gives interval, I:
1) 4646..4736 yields 0.047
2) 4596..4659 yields 0.016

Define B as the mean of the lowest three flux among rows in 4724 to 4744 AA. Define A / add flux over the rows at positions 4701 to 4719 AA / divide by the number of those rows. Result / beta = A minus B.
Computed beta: -0.8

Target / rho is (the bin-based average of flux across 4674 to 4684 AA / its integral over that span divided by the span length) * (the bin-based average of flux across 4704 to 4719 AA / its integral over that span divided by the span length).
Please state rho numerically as 449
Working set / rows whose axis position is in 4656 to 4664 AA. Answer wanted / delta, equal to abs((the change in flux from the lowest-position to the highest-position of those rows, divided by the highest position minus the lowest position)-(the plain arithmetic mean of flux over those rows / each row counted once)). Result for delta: 22.4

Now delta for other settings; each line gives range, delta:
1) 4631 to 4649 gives 21.6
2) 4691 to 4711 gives 21.1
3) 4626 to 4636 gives 22.7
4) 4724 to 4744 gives 22.9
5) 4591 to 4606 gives 22.0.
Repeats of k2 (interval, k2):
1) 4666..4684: 0.104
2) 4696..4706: 0.106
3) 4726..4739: 0.112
